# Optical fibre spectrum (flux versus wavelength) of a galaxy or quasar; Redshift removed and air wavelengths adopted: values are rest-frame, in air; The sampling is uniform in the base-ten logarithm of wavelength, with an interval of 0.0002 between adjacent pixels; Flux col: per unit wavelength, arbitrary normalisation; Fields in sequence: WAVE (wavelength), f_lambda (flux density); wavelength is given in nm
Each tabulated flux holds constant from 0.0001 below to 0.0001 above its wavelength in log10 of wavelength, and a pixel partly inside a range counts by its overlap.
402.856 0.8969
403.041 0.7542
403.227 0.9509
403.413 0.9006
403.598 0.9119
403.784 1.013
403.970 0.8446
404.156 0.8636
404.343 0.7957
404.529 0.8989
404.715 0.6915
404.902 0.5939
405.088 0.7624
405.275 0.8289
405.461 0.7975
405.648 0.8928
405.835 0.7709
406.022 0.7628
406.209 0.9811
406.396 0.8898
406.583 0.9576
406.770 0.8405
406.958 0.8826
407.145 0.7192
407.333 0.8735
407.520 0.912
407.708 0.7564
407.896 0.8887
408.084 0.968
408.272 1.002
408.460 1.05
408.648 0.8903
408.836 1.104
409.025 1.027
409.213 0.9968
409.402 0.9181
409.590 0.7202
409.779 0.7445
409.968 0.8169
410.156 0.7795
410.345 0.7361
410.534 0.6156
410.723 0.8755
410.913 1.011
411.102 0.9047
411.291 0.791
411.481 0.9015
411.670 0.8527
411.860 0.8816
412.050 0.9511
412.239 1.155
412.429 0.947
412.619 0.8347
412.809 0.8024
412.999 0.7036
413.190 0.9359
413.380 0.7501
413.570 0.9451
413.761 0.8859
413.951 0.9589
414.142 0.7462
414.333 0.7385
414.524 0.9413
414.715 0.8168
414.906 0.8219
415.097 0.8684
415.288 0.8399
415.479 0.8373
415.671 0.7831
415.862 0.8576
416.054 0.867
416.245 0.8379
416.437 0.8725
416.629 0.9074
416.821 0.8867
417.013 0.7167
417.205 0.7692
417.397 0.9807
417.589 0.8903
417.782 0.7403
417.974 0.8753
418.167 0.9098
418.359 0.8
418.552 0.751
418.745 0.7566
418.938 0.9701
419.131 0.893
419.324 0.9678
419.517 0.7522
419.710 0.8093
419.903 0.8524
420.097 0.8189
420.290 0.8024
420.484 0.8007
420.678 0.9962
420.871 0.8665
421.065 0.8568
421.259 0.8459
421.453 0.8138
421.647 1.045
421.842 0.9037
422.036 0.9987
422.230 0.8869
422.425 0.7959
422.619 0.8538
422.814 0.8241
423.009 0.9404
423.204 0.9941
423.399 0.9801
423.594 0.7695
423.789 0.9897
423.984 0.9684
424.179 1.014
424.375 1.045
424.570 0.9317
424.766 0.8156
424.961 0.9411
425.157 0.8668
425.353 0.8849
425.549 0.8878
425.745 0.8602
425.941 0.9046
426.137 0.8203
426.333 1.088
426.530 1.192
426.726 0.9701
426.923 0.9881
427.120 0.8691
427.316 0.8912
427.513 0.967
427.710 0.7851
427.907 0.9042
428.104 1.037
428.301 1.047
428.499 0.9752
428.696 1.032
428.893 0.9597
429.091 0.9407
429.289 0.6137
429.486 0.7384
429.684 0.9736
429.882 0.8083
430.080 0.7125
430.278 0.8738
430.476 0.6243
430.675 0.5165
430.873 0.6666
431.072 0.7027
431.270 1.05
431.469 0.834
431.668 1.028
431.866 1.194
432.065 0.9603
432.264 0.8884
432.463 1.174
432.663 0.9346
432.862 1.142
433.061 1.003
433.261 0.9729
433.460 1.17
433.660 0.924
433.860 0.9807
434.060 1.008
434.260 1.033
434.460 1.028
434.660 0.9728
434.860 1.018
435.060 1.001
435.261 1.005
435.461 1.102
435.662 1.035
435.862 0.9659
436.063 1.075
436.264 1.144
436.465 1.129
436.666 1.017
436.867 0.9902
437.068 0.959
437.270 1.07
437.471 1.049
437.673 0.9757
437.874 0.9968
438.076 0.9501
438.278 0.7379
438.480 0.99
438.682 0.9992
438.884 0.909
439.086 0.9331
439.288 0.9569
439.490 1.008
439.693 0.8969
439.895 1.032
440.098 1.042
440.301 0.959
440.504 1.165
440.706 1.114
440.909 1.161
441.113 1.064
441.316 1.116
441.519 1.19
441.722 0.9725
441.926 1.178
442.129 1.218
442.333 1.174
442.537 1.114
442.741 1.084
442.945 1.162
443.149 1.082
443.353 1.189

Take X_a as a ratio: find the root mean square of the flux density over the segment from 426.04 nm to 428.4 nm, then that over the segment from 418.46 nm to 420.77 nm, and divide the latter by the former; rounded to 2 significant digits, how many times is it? 0.88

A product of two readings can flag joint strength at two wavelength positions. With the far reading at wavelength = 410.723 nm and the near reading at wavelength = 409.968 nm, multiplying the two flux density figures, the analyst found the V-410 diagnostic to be 0.72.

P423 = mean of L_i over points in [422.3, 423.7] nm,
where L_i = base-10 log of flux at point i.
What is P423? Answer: -0.06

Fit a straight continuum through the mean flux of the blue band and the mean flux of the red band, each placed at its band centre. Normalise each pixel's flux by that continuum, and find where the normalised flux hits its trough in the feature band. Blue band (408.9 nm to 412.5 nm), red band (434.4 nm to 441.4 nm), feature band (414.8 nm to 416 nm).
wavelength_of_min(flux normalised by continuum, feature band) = 415.671 nm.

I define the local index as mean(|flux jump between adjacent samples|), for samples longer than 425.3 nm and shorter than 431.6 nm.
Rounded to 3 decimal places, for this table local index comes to 0.125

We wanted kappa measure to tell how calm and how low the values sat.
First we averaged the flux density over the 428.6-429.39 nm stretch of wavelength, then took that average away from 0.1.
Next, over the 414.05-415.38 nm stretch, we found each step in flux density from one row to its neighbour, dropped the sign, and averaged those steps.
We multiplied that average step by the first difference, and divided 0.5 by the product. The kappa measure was -9.2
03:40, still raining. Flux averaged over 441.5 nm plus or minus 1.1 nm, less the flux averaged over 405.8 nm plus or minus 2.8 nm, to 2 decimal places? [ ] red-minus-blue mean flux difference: 0.27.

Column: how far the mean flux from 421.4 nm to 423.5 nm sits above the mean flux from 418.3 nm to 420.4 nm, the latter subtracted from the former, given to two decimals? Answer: 0.08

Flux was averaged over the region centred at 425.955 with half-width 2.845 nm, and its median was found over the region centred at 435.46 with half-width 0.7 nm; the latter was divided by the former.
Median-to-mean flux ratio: 1.08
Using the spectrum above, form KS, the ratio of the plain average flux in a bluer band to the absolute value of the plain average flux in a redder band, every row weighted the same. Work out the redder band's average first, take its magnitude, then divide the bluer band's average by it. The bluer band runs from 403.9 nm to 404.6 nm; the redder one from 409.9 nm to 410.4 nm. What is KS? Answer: 1.09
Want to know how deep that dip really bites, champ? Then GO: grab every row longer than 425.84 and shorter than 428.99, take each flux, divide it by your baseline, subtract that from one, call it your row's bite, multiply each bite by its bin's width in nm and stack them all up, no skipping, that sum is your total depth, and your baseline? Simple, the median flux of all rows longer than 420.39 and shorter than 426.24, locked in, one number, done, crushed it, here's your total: -0.27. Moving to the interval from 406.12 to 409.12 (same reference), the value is -0.12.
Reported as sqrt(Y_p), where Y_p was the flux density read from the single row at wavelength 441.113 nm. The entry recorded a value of 1.03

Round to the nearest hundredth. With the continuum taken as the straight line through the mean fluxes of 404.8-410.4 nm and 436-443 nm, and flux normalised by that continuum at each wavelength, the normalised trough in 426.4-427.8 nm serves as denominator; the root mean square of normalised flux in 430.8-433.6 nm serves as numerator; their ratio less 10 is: -8.77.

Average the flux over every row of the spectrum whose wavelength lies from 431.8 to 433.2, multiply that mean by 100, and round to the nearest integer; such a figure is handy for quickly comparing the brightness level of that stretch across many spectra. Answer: 104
